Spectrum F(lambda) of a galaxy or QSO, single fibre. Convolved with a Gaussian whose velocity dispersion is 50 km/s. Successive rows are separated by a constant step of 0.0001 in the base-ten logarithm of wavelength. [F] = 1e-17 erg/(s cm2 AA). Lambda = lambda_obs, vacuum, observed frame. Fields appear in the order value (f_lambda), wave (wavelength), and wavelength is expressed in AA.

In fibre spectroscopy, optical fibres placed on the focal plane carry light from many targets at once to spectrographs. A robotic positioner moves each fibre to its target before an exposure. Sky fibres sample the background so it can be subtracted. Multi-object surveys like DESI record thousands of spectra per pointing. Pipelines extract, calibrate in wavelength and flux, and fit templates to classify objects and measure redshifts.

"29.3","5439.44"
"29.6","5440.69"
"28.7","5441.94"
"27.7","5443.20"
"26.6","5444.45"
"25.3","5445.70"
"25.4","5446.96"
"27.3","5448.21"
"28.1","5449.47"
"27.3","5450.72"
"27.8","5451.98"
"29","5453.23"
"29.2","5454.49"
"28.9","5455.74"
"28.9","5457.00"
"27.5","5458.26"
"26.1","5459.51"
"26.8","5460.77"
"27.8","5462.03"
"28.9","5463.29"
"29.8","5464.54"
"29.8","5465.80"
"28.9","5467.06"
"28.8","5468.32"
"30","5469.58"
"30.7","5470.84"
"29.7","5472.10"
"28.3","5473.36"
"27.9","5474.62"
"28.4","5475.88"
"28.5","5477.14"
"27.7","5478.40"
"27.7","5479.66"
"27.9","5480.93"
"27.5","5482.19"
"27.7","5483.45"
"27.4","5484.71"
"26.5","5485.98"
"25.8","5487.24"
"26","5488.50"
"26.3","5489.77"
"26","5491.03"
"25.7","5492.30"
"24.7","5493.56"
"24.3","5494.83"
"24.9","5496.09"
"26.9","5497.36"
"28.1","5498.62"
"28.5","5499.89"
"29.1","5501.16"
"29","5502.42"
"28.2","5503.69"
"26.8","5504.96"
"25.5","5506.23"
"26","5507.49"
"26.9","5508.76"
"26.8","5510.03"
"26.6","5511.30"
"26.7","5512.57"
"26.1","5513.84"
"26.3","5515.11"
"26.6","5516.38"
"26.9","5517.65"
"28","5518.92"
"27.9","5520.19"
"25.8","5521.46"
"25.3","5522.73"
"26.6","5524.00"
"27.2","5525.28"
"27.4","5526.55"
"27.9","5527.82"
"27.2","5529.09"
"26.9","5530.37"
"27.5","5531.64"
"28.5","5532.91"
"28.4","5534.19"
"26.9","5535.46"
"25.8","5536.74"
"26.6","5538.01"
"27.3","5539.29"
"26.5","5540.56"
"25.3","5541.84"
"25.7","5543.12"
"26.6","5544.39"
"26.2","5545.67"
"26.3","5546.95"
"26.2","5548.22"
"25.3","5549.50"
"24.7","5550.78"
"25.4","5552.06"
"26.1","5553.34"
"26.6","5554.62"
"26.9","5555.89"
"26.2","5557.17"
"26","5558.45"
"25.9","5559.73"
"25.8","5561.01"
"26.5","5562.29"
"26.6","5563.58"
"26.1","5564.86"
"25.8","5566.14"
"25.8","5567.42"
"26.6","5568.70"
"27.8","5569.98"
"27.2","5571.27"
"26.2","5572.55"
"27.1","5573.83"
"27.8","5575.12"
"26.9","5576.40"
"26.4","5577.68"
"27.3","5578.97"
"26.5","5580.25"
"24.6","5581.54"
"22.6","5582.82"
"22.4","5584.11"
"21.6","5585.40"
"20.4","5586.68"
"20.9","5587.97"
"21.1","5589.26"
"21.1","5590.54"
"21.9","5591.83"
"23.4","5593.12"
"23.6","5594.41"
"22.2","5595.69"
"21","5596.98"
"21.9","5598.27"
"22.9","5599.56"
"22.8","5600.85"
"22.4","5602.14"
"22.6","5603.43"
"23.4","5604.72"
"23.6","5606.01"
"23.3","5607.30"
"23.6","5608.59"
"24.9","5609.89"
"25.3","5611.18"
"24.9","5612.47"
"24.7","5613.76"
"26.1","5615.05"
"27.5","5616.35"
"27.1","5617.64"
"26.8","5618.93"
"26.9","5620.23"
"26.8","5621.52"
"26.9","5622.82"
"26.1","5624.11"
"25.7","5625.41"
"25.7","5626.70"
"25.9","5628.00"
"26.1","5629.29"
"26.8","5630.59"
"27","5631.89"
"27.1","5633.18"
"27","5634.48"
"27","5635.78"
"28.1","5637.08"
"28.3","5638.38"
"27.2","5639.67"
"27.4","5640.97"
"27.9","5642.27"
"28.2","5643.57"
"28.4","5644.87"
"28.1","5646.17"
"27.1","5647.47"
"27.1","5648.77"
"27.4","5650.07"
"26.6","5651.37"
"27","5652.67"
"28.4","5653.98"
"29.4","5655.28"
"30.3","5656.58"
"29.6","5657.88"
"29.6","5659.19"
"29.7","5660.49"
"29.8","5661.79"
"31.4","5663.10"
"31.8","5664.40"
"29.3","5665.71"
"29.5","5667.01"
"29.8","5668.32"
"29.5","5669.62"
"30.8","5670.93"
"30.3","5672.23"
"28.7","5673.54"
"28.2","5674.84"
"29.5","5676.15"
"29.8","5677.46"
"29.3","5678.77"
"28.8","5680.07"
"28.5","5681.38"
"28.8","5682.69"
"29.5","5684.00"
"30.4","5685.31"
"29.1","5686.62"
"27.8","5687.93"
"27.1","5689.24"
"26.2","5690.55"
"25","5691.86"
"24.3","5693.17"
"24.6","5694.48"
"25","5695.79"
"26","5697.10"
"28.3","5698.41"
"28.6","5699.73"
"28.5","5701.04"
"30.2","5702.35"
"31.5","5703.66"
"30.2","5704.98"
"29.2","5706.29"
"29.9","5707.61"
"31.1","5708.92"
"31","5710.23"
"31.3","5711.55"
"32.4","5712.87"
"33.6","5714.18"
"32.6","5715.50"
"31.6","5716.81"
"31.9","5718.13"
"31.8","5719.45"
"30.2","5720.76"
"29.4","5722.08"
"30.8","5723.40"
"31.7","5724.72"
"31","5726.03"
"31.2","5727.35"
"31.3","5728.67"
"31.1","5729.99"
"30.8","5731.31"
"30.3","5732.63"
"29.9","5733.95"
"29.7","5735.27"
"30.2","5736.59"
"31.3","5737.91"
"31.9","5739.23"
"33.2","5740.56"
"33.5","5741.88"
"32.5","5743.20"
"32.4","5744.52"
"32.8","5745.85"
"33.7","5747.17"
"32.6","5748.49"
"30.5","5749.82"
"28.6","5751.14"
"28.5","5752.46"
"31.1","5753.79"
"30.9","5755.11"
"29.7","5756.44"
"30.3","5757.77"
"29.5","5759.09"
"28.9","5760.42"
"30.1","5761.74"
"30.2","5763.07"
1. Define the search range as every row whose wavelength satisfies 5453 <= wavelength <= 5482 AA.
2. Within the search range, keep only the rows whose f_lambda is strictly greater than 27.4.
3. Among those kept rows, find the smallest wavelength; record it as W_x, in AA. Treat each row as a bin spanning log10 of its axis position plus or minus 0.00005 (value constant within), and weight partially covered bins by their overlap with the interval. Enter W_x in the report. 5453.23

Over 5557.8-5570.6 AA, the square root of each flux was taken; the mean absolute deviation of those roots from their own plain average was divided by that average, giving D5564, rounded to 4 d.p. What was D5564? 0.0089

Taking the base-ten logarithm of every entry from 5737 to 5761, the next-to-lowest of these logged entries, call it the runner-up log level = 1.46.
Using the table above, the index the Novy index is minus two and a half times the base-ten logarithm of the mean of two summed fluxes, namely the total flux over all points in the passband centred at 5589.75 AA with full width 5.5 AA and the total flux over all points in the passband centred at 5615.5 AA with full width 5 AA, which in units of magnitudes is -4.95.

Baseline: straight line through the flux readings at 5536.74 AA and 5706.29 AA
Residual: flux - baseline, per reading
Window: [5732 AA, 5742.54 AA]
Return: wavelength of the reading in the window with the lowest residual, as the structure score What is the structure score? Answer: 5735.27 AA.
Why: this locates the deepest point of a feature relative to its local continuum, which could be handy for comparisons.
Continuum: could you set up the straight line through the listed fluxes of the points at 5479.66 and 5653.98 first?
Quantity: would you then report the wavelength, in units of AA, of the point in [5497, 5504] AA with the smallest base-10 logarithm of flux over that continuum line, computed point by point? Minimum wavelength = 5497.36 AA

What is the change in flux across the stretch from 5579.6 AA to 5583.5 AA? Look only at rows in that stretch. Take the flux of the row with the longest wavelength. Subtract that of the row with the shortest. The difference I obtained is -3.9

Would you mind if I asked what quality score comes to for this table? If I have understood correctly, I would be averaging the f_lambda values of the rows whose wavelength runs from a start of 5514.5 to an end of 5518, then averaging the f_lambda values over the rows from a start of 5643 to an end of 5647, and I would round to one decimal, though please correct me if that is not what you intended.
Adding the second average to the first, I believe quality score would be 54.8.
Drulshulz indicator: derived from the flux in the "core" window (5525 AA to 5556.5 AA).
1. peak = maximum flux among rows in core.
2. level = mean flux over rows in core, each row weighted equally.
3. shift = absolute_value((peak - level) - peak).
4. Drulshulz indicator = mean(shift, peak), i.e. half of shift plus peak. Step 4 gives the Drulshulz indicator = 28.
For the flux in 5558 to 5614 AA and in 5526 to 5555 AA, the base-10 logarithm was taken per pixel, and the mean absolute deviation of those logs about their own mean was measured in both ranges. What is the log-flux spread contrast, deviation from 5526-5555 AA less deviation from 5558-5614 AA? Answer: -0.022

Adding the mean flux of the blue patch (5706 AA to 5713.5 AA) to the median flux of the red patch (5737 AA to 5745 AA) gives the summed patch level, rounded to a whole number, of 63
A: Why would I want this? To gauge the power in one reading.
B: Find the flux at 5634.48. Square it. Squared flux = 729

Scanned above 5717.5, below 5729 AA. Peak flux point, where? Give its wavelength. 5718.13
